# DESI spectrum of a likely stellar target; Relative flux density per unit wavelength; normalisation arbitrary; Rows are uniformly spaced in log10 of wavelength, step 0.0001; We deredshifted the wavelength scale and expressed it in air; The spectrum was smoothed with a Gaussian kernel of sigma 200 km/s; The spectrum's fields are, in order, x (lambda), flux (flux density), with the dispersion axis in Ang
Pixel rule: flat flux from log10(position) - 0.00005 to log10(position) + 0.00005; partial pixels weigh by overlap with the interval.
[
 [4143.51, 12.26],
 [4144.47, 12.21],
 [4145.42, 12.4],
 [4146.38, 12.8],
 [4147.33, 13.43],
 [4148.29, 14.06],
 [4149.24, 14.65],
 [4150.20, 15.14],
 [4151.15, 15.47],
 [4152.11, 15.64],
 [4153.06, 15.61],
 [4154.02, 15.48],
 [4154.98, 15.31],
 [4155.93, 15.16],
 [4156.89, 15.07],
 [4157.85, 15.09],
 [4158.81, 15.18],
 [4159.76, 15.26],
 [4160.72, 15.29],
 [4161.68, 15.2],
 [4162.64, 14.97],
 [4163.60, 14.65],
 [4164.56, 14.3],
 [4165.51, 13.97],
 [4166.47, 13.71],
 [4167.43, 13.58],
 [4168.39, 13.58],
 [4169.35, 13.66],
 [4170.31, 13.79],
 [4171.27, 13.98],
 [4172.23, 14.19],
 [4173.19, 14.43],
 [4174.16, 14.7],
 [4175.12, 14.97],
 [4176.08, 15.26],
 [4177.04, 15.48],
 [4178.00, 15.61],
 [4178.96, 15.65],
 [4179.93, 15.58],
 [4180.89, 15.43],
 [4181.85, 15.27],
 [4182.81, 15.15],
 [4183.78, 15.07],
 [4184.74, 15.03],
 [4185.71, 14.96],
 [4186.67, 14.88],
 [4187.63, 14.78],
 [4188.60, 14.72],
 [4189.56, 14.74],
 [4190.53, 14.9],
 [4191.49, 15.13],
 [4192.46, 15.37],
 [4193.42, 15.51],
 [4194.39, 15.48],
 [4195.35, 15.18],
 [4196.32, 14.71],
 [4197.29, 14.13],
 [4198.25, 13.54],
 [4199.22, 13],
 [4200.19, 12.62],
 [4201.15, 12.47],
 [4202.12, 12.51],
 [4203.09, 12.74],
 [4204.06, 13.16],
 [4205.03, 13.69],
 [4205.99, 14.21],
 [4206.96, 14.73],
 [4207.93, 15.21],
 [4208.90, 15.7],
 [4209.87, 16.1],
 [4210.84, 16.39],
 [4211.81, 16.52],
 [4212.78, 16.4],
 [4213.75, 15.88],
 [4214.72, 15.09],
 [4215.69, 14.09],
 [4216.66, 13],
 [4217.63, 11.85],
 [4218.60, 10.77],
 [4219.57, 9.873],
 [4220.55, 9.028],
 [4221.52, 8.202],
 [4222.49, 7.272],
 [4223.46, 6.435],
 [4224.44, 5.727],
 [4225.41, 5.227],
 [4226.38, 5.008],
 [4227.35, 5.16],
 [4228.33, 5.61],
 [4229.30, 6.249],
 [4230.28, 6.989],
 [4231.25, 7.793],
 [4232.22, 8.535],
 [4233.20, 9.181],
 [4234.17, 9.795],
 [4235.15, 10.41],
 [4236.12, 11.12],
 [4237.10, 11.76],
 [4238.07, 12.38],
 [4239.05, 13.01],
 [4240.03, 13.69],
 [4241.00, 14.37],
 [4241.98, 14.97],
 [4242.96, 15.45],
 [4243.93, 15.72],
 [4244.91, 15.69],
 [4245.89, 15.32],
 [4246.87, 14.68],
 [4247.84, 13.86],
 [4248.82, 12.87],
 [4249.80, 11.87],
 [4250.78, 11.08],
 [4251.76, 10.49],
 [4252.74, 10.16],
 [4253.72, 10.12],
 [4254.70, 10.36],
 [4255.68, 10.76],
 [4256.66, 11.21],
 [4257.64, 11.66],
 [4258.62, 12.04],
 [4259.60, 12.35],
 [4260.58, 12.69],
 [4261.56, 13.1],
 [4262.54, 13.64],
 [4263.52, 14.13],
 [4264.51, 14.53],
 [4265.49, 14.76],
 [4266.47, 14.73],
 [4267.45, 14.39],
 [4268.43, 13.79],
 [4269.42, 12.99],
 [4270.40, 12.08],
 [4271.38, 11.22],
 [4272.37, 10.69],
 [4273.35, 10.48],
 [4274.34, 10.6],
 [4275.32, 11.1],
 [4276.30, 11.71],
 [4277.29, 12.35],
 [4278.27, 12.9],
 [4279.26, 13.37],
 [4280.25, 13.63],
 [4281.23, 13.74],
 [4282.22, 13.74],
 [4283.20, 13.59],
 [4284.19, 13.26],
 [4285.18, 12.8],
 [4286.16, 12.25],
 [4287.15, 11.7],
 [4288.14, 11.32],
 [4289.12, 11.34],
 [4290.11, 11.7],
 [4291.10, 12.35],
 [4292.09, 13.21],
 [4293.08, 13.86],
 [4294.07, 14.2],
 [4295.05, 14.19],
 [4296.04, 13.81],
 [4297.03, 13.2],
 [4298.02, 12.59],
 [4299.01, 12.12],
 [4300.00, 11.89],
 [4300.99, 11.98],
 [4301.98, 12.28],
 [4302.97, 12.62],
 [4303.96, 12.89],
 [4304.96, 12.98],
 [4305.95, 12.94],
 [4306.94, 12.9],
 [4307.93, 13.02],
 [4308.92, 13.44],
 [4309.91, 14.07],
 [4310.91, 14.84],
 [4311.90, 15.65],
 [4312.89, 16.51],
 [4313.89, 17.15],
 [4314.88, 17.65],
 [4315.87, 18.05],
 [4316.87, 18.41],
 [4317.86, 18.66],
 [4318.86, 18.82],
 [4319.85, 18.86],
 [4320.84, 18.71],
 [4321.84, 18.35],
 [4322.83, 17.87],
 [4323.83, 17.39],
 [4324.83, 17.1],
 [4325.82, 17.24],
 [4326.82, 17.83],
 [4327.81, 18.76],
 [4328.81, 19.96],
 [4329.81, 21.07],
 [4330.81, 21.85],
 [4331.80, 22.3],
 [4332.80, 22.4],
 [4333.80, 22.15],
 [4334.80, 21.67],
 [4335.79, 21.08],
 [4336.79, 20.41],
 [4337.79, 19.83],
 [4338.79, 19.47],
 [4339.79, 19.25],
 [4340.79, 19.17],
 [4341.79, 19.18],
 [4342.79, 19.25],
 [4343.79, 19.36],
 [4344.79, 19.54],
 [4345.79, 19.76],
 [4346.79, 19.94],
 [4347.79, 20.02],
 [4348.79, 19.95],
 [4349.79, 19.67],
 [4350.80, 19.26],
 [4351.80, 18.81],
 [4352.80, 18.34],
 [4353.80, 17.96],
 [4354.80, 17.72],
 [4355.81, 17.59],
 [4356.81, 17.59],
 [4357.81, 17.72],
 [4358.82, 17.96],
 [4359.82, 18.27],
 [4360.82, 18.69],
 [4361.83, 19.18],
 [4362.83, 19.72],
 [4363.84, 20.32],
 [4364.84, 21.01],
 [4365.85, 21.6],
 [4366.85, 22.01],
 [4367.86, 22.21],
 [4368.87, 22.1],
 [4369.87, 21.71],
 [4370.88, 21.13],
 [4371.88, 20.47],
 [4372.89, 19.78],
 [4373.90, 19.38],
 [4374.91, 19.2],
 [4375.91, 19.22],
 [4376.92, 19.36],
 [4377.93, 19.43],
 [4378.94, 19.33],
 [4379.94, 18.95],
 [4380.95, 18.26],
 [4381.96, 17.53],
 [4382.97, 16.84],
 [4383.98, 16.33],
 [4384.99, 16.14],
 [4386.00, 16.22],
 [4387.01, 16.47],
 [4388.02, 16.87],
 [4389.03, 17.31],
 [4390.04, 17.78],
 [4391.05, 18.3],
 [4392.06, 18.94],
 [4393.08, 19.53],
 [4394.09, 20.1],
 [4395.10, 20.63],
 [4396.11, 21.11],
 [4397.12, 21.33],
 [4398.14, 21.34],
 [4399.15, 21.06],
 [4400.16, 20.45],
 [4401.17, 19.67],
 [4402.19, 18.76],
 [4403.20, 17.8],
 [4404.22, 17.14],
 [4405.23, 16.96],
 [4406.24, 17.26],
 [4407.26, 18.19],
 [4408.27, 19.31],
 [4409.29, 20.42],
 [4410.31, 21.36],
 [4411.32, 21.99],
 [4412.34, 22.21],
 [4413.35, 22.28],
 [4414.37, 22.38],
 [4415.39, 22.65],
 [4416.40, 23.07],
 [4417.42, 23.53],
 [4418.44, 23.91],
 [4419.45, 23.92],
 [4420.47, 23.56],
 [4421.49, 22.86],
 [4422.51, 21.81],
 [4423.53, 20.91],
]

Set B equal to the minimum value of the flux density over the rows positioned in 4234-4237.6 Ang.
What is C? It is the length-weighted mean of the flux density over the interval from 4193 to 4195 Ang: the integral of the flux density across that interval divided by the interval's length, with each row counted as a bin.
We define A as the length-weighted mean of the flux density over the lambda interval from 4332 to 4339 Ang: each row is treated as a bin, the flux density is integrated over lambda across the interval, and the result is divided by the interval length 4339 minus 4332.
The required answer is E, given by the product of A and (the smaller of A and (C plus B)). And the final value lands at 446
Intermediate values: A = 21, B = 9.795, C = 15.5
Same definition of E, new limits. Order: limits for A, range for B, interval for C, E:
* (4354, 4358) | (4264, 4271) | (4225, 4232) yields 313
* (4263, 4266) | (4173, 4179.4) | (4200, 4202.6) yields 209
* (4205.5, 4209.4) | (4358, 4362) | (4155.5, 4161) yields 224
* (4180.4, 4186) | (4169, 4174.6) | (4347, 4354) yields 230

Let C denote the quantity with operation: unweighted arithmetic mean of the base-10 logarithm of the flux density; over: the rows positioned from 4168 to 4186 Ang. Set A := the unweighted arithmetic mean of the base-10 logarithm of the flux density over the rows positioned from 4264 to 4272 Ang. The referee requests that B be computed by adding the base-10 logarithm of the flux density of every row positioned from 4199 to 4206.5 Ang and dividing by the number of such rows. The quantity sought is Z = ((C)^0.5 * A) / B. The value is 1.10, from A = 1.13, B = 1.12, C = 1.17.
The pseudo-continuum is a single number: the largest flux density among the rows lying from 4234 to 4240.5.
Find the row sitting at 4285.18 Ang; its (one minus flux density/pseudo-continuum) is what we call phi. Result 0.07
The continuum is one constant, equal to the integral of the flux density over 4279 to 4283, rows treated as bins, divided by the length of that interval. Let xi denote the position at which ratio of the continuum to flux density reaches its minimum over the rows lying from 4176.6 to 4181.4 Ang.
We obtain 4178.96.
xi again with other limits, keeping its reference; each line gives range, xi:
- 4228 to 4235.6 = 4235.15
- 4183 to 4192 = 4191.49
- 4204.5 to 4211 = 4210.84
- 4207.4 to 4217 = 4211.81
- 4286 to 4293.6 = 4293.08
